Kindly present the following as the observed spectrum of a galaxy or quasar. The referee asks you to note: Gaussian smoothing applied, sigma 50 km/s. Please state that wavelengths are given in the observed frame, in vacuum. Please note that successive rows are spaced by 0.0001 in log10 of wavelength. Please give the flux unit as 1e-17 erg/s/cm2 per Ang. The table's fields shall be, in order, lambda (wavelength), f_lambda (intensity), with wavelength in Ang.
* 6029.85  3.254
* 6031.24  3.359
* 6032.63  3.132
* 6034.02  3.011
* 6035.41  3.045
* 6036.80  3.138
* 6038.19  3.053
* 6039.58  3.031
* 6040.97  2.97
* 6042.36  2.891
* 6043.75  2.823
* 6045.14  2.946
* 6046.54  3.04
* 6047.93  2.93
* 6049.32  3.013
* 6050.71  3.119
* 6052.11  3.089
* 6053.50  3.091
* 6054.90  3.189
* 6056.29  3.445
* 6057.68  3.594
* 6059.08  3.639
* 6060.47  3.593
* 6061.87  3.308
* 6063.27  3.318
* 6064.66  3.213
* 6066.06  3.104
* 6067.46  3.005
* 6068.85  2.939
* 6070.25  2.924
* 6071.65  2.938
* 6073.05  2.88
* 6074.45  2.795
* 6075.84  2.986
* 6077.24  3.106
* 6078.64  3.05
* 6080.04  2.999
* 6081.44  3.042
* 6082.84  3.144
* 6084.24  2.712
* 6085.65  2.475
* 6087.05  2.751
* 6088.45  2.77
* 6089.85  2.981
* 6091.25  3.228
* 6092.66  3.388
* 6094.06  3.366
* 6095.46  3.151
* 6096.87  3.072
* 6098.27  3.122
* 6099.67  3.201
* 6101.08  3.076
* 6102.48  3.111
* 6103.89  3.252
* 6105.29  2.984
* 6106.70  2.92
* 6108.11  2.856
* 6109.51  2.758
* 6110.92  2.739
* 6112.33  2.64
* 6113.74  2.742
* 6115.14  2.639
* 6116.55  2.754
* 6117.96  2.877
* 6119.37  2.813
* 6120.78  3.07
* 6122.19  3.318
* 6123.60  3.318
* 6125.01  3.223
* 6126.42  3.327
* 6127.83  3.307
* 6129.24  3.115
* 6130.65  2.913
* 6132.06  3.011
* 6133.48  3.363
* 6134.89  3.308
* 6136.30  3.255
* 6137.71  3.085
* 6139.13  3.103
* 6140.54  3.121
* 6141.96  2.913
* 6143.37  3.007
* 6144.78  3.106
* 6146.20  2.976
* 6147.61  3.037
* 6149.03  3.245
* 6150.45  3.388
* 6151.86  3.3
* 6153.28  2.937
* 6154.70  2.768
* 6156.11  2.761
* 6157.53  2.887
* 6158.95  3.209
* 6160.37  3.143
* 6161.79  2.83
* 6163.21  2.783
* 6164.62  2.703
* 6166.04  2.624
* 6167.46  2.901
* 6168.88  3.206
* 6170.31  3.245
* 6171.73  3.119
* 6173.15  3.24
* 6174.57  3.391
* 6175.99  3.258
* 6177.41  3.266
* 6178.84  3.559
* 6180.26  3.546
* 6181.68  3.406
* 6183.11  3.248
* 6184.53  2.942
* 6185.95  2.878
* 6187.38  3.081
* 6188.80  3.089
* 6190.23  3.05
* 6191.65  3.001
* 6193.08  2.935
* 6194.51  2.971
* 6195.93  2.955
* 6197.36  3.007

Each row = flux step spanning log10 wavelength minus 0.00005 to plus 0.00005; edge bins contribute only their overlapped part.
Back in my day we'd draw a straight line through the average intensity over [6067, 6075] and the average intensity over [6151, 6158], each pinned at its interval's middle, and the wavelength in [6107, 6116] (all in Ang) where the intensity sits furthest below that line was 6115.14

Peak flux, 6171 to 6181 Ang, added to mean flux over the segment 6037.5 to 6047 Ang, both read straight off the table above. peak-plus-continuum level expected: 6.52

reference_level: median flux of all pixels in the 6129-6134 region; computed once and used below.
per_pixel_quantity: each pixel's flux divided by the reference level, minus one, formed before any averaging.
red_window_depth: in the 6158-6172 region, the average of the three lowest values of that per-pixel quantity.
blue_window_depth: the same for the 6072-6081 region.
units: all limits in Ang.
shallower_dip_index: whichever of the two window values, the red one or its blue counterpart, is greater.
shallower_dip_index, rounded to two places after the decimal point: -0.06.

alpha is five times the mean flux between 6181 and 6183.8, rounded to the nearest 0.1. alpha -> 16.6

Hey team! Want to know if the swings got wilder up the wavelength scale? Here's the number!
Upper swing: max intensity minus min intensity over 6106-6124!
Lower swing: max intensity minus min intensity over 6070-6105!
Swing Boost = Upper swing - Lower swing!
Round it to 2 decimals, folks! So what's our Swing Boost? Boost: -0.23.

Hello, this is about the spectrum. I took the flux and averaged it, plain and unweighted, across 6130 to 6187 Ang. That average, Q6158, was 3.10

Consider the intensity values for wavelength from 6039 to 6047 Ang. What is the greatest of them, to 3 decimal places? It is 3.040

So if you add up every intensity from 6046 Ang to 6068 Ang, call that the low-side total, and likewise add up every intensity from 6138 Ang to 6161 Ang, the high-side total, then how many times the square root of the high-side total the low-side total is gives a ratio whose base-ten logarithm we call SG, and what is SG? 0.869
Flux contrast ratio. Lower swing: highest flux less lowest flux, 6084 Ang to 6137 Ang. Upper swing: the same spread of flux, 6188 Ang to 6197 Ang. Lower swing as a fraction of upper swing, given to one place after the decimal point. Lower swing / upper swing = 5.9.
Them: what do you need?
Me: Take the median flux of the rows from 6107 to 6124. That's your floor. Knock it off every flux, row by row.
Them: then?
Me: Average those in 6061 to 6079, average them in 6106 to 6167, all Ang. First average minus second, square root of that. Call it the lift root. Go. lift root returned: 0.2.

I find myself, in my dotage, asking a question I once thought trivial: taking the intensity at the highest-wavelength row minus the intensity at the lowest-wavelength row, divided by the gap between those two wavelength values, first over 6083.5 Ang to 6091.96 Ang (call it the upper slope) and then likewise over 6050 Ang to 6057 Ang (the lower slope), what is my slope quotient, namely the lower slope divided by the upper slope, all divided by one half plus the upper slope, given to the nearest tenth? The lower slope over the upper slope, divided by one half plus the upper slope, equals 1.4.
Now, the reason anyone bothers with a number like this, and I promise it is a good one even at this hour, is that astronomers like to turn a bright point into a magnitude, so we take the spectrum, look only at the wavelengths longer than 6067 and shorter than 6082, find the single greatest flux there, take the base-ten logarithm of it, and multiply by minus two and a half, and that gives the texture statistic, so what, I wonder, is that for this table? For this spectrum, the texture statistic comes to -1.23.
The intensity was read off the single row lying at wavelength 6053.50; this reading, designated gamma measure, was 3.091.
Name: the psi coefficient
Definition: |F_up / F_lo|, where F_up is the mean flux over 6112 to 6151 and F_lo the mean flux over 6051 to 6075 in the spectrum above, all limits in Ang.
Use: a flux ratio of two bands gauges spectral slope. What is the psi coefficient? 0.97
